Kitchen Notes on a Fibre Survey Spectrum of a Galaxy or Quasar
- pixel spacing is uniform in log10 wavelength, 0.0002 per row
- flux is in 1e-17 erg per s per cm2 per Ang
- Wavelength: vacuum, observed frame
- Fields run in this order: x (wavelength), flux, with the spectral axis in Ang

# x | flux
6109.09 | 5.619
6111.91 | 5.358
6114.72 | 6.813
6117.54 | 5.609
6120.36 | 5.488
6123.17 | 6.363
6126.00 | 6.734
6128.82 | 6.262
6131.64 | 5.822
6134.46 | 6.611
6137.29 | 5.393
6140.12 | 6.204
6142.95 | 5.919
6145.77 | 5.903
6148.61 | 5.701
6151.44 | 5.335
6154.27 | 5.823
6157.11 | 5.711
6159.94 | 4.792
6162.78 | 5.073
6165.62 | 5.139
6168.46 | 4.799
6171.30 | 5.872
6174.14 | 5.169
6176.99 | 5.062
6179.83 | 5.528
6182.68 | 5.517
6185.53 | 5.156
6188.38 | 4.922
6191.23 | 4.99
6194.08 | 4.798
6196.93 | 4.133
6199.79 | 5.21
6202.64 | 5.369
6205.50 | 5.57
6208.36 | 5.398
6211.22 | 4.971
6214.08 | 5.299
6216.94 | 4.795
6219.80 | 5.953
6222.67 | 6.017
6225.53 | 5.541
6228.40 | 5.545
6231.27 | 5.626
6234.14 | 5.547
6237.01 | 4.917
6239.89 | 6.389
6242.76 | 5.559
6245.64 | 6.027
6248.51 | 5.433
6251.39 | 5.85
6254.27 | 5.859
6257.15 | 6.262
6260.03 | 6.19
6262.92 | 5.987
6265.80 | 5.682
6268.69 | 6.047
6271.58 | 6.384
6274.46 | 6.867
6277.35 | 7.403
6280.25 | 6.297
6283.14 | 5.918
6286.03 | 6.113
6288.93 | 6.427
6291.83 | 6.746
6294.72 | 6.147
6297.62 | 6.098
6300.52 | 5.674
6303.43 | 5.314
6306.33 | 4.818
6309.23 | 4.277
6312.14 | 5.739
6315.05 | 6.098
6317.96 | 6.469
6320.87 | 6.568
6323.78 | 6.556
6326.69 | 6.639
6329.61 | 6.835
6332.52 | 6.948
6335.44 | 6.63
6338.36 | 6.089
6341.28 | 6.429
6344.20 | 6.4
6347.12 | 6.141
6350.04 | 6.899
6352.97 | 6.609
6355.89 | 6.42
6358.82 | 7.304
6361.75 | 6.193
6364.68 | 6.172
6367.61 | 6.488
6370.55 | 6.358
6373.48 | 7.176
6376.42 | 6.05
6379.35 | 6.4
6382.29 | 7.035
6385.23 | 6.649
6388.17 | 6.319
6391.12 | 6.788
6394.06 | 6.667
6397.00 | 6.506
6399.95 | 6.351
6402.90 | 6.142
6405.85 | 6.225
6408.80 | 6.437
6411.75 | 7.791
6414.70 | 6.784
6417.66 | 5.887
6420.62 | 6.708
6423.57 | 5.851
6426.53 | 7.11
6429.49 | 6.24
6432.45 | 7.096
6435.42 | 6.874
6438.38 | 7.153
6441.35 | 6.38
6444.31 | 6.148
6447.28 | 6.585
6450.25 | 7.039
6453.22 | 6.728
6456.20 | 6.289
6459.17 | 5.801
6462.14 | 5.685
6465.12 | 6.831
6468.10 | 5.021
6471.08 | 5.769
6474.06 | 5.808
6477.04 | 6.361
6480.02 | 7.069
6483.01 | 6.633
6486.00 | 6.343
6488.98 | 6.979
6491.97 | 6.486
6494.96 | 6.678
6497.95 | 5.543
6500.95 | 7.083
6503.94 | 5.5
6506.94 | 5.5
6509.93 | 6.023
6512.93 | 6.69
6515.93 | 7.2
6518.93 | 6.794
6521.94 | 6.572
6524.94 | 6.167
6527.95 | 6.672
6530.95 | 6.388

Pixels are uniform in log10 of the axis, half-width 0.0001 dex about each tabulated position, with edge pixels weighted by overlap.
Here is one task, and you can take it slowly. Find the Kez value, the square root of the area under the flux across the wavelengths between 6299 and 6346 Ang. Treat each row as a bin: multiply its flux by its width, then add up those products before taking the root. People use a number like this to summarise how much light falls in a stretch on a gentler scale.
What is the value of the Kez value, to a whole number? 17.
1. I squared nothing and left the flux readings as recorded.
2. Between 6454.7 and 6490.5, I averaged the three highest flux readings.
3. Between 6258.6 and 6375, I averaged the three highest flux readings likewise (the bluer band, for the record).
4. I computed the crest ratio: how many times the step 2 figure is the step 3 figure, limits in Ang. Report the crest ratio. 0.95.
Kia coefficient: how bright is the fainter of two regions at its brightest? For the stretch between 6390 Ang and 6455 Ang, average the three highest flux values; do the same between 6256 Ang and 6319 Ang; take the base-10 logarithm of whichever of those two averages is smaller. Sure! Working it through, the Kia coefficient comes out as 0.845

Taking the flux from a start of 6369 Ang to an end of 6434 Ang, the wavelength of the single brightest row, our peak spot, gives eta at 6411.75 Ang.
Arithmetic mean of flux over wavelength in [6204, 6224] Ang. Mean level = 5.43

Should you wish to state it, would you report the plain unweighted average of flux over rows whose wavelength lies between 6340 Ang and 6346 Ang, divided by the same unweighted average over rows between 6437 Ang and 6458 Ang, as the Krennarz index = 0.97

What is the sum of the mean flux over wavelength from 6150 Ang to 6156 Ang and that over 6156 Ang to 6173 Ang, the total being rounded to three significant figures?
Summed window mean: 10.8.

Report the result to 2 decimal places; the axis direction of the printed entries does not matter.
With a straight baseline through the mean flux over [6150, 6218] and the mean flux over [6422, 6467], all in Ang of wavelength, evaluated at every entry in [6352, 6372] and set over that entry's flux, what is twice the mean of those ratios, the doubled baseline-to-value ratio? 1.88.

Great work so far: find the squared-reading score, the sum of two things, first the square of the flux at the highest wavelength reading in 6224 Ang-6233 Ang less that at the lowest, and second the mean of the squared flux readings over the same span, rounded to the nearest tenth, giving 32.0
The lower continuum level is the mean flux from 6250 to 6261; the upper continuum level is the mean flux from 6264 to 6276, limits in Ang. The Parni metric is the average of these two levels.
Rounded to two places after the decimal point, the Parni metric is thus 6.14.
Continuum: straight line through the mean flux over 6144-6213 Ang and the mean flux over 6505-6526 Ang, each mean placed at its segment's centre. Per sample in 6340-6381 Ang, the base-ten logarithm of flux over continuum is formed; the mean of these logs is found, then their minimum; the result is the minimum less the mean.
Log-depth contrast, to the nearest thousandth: -0.035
